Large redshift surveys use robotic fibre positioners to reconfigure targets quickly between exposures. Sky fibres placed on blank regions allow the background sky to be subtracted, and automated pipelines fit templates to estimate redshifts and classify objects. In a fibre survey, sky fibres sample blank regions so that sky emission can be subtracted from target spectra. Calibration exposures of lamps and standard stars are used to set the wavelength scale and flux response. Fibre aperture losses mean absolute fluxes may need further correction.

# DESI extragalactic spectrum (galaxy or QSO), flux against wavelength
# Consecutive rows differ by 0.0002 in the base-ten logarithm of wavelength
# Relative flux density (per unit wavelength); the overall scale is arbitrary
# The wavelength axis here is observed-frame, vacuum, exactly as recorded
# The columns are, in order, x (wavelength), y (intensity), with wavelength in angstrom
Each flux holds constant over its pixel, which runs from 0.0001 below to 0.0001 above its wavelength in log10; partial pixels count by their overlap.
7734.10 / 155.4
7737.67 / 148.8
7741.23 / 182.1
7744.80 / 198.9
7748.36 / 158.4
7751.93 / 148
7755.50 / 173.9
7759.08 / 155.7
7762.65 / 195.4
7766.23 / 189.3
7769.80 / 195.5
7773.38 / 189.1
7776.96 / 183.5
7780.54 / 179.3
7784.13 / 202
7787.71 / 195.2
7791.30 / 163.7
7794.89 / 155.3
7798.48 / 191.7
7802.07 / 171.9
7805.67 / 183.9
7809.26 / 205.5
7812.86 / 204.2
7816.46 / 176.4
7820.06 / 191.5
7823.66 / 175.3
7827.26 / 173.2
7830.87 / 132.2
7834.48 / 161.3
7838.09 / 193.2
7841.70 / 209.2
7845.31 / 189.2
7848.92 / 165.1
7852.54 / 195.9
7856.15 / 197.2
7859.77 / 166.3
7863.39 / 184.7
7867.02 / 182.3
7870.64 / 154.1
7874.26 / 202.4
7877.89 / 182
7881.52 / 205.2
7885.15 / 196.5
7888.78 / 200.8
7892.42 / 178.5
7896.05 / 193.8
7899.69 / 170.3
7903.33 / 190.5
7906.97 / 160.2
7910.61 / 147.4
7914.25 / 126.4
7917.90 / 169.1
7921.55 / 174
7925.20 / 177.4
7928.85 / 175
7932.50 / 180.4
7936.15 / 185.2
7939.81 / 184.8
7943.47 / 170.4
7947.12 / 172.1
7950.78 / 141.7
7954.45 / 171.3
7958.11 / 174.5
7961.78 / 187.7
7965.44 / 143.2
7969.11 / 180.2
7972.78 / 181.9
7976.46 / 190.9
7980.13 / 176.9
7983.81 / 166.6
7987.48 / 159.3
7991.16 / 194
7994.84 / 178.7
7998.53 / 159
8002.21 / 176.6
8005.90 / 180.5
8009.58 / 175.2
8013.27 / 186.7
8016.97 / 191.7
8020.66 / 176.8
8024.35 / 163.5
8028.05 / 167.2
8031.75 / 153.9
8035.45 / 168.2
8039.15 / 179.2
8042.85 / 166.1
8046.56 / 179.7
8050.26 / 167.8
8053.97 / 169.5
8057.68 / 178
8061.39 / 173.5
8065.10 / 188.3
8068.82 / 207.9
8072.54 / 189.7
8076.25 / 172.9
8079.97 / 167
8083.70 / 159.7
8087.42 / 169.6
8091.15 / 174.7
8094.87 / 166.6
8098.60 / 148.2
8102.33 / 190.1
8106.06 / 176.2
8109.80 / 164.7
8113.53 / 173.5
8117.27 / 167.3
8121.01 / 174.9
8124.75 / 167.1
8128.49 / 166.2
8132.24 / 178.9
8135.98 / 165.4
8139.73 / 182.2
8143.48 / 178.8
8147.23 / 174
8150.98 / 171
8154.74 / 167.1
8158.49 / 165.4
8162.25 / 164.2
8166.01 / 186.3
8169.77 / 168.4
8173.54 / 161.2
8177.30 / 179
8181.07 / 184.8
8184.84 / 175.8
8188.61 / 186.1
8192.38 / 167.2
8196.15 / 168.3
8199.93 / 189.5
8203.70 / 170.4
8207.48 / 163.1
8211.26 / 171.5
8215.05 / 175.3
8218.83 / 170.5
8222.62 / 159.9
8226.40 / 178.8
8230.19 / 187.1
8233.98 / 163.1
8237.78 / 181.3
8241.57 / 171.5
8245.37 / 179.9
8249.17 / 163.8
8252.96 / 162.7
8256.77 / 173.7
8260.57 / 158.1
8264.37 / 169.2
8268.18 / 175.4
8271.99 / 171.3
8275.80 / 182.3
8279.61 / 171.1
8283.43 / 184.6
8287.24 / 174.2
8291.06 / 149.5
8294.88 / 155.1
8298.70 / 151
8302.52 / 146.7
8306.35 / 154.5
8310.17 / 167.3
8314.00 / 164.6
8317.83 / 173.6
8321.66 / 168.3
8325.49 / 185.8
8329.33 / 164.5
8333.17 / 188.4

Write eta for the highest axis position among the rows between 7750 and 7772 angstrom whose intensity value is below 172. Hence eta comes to 7759.08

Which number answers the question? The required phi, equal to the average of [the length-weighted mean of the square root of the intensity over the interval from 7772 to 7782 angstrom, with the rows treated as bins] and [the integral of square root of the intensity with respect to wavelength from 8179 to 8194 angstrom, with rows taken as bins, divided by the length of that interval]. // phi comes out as 13.5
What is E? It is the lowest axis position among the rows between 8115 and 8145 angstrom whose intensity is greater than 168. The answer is 8121.01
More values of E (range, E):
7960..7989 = 7961.78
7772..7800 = 7773.38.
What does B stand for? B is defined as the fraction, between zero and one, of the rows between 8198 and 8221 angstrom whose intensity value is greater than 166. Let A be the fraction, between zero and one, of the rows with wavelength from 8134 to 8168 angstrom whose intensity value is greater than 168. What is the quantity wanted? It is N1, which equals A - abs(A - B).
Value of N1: 0.28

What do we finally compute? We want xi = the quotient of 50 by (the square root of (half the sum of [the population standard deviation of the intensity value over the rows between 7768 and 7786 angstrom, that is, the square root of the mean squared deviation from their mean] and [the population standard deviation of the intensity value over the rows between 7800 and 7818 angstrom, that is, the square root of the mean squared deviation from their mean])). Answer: 15.0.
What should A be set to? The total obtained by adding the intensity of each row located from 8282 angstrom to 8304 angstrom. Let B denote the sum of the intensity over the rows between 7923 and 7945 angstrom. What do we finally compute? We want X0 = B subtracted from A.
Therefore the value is -112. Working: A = 961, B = 1073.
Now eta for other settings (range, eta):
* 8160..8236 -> 8233.98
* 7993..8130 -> 8128.49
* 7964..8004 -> 7998.53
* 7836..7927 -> 7917.90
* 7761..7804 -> 7802.07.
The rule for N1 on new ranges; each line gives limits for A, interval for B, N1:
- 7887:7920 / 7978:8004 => 0.62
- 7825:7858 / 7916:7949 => 0.33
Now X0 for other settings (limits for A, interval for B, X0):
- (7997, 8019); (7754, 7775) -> -29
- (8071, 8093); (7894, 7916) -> 45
